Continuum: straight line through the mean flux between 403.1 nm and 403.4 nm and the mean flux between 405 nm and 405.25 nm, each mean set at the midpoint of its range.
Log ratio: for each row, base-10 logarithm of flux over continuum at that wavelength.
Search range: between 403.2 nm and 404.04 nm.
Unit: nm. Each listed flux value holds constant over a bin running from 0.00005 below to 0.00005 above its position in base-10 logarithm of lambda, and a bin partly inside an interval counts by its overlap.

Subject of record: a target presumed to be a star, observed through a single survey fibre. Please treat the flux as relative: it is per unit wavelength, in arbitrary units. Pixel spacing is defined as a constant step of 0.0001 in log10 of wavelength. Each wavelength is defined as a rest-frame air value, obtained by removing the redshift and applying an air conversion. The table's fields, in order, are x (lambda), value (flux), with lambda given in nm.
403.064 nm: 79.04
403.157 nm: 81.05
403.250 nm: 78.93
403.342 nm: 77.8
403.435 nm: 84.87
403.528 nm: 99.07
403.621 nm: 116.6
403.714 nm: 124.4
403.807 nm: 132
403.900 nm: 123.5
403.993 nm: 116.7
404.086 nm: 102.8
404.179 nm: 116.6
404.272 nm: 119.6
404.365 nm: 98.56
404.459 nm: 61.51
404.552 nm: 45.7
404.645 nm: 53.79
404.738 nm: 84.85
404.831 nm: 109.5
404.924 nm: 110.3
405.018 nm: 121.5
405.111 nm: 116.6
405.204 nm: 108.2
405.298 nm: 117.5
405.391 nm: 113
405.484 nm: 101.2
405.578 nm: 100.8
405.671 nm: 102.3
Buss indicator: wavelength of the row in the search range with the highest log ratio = 403.807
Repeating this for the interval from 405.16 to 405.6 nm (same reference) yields 405.298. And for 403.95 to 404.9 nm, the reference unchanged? 403.993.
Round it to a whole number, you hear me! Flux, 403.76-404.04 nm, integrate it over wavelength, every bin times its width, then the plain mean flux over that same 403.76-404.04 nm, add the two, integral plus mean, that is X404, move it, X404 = 159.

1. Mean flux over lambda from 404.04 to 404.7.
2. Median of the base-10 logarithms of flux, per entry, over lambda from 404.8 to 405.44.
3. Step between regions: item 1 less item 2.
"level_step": 83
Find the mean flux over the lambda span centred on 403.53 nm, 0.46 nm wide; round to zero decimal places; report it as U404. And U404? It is 101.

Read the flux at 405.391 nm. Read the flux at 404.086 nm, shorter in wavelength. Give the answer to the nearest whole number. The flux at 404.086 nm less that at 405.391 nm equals -10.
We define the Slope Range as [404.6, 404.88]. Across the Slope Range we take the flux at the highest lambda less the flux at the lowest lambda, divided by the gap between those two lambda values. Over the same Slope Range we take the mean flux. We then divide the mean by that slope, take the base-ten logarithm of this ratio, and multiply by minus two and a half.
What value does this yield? 1.4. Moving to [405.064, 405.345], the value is -3.4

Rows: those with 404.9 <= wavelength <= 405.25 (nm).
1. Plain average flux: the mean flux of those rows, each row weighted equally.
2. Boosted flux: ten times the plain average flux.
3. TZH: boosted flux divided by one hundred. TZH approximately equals 11.4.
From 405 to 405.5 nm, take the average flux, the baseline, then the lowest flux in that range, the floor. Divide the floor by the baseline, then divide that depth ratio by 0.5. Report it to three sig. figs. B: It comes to 1.79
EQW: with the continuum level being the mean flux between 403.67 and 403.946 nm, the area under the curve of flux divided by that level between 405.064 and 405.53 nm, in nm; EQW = 0.410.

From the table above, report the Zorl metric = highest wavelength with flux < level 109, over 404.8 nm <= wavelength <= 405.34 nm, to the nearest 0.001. 405.204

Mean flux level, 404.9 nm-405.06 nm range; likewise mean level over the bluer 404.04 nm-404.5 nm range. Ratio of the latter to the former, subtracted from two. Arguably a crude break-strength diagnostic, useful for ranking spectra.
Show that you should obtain 1.14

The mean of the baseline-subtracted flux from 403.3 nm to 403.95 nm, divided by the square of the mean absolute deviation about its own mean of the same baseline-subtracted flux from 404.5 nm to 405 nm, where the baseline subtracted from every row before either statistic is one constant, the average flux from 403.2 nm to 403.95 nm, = 0.0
